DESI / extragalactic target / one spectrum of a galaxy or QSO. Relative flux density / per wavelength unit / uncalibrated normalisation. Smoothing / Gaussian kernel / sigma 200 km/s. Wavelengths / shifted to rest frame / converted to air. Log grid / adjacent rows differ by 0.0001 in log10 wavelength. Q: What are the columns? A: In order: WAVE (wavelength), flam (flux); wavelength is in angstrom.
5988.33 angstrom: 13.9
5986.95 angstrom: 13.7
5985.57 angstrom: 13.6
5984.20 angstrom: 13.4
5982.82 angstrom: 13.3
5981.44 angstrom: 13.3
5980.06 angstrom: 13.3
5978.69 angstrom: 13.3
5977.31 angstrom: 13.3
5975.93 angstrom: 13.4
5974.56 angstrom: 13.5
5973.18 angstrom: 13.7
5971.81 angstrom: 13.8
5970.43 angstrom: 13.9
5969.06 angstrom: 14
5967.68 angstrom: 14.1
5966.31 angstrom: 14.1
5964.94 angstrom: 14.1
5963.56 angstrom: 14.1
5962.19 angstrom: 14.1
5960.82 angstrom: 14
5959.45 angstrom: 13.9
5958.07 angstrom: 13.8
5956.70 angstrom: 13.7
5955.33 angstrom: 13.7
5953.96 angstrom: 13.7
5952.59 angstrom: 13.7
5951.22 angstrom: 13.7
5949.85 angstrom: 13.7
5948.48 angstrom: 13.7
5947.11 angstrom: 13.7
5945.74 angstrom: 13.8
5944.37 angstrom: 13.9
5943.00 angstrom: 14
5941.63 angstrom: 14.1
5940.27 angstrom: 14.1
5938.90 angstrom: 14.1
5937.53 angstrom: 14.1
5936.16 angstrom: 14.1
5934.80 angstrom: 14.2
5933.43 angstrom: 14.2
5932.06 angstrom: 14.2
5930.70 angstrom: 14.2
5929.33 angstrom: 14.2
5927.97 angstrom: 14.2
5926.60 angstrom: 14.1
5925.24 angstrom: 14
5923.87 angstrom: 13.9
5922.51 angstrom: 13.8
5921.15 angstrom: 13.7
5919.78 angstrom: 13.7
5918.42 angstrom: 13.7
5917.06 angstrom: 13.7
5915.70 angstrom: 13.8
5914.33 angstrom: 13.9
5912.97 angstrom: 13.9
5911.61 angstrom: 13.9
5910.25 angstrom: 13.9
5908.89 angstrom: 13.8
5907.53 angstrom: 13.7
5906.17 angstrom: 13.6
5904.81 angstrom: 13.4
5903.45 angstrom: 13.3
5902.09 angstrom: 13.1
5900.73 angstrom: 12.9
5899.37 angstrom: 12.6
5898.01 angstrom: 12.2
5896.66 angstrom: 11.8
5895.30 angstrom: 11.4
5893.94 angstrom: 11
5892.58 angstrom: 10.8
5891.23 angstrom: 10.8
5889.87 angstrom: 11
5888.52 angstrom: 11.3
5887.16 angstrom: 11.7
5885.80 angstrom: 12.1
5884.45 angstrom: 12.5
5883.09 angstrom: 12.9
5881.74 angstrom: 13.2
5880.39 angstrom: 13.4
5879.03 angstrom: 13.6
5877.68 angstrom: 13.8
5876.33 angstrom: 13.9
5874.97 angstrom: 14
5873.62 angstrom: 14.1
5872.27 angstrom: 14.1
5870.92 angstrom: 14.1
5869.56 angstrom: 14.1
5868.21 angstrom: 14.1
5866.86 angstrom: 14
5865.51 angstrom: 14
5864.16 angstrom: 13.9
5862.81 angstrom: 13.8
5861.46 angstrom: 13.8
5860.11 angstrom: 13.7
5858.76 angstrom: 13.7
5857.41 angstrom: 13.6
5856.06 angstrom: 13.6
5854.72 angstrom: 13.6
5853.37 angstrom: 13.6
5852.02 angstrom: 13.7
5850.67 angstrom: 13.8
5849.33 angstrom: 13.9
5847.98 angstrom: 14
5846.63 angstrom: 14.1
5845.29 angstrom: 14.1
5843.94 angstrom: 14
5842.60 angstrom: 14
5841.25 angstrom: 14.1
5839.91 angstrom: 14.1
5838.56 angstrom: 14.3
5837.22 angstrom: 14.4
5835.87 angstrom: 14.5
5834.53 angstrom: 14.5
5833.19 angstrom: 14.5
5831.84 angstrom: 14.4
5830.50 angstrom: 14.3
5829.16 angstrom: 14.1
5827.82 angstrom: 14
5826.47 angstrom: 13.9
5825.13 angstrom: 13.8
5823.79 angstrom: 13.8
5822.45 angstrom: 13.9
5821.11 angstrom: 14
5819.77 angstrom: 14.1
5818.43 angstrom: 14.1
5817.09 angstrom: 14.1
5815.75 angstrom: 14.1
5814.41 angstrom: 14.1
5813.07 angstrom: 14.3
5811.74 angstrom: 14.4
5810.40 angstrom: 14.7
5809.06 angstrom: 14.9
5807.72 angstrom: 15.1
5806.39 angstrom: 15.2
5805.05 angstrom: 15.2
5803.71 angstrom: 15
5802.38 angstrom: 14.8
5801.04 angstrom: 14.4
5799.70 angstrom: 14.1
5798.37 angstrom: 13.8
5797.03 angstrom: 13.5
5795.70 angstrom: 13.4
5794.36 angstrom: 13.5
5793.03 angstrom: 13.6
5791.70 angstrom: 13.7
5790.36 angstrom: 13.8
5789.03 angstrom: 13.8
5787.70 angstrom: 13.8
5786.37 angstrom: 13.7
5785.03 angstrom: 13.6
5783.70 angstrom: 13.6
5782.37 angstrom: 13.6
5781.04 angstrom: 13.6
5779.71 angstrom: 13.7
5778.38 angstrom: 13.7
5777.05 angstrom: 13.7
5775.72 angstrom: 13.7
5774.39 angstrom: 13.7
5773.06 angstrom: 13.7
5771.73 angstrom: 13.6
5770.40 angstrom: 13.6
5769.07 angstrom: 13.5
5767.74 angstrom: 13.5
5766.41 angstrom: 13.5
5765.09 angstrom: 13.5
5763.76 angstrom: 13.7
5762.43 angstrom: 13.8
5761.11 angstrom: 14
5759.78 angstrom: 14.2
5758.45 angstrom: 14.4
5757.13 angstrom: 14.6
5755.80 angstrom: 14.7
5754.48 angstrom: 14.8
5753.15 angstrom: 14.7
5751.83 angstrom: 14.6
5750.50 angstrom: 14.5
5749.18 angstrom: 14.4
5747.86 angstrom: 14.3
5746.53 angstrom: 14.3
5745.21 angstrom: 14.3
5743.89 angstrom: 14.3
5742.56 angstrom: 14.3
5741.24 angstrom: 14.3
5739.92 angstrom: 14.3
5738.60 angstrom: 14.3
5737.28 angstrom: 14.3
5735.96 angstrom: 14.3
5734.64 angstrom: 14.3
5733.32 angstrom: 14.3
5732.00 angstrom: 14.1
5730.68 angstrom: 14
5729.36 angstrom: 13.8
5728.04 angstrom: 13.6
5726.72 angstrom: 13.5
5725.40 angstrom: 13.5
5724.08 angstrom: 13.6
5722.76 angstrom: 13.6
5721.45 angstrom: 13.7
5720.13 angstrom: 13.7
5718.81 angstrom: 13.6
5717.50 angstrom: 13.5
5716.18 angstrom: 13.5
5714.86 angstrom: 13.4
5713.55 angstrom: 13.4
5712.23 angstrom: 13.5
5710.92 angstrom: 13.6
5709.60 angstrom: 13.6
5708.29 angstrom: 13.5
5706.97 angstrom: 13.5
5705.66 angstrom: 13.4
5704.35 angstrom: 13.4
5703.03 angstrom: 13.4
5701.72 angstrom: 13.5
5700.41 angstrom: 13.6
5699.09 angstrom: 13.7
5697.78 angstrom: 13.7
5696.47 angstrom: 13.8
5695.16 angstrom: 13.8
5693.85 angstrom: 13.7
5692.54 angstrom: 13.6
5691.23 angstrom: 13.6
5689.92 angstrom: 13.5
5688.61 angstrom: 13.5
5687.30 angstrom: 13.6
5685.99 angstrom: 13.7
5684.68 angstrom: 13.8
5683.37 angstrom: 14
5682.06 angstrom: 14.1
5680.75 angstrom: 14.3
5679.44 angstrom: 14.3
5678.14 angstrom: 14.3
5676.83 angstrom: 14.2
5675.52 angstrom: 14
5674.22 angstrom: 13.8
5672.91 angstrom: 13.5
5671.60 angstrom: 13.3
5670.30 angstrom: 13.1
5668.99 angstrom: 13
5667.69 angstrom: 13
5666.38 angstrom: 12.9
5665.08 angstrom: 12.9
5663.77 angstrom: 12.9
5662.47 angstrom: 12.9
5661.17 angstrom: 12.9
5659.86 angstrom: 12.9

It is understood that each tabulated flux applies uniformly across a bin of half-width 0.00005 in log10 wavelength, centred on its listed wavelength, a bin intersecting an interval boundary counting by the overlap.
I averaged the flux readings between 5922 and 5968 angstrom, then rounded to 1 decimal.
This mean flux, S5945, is 14.0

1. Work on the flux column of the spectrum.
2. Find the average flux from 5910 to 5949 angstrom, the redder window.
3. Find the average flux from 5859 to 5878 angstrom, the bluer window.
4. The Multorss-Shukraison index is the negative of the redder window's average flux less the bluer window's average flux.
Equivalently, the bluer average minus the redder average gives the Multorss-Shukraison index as 0.0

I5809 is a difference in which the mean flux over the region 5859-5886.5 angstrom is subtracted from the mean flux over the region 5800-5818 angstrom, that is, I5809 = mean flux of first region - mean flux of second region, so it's 1.0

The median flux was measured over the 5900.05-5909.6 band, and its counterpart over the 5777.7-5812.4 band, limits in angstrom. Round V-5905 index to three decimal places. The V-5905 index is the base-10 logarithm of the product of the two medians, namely 2.267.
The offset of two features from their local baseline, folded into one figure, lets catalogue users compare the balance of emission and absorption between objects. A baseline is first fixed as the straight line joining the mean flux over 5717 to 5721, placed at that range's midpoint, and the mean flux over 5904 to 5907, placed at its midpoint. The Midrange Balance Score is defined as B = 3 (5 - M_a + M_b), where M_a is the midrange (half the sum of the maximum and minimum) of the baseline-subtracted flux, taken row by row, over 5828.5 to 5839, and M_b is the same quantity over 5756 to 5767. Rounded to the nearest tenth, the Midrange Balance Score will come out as 14.1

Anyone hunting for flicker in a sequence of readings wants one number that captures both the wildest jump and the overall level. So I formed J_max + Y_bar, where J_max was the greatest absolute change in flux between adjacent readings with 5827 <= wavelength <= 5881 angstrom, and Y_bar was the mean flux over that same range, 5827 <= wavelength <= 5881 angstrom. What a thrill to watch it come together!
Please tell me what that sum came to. 14.2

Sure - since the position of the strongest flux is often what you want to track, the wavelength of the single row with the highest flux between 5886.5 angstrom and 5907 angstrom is 5906.17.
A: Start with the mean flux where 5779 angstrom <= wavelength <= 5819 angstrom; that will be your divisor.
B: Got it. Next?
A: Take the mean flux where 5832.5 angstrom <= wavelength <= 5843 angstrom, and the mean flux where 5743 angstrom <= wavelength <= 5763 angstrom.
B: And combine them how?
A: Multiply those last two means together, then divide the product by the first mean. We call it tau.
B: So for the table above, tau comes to 14.59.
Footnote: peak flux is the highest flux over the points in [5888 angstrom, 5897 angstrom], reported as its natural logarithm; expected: 2.468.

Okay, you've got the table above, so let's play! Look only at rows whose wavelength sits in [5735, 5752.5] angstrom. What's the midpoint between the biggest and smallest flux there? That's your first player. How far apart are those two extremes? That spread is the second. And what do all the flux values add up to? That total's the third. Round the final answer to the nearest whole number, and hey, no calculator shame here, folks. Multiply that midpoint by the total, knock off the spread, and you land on 2695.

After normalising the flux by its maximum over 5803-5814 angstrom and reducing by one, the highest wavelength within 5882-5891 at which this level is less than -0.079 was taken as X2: 5889.87 angstrom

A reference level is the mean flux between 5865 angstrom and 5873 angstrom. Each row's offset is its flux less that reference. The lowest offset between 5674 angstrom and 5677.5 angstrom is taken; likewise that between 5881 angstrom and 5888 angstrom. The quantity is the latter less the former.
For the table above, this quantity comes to -2.1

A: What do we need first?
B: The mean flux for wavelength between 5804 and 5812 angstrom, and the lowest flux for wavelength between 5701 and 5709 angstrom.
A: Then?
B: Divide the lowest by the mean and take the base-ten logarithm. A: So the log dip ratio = -0.047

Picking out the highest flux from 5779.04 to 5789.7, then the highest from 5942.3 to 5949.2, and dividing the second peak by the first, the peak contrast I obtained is 1.01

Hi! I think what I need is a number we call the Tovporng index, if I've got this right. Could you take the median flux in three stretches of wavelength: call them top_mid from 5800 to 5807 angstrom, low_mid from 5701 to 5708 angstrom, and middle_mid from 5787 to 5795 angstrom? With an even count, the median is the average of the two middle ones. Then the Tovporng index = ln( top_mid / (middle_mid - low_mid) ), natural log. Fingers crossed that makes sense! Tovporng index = 3.8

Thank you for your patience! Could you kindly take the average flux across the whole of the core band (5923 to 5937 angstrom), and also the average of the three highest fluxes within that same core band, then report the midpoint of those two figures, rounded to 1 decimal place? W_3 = 14.2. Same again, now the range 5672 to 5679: 14.1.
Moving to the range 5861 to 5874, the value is 14.1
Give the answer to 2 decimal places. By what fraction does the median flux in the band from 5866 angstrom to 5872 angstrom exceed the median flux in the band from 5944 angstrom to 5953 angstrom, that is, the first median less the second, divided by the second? 0.03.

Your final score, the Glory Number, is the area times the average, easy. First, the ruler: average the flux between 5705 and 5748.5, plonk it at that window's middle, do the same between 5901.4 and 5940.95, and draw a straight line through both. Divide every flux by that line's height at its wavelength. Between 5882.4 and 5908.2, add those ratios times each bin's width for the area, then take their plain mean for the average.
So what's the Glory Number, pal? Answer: 20.0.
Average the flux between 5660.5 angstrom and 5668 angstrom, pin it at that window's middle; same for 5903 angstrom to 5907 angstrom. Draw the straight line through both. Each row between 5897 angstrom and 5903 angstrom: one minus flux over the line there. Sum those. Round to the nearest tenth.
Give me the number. 0.2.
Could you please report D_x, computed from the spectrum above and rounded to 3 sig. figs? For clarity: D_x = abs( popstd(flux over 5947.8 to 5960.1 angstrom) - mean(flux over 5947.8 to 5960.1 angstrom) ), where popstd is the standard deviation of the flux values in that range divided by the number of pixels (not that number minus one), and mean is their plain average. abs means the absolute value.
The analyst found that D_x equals 13.7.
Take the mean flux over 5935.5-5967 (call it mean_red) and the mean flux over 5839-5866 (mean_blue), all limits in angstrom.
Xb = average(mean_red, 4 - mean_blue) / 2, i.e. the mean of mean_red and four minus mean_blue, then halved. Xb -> 1.01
